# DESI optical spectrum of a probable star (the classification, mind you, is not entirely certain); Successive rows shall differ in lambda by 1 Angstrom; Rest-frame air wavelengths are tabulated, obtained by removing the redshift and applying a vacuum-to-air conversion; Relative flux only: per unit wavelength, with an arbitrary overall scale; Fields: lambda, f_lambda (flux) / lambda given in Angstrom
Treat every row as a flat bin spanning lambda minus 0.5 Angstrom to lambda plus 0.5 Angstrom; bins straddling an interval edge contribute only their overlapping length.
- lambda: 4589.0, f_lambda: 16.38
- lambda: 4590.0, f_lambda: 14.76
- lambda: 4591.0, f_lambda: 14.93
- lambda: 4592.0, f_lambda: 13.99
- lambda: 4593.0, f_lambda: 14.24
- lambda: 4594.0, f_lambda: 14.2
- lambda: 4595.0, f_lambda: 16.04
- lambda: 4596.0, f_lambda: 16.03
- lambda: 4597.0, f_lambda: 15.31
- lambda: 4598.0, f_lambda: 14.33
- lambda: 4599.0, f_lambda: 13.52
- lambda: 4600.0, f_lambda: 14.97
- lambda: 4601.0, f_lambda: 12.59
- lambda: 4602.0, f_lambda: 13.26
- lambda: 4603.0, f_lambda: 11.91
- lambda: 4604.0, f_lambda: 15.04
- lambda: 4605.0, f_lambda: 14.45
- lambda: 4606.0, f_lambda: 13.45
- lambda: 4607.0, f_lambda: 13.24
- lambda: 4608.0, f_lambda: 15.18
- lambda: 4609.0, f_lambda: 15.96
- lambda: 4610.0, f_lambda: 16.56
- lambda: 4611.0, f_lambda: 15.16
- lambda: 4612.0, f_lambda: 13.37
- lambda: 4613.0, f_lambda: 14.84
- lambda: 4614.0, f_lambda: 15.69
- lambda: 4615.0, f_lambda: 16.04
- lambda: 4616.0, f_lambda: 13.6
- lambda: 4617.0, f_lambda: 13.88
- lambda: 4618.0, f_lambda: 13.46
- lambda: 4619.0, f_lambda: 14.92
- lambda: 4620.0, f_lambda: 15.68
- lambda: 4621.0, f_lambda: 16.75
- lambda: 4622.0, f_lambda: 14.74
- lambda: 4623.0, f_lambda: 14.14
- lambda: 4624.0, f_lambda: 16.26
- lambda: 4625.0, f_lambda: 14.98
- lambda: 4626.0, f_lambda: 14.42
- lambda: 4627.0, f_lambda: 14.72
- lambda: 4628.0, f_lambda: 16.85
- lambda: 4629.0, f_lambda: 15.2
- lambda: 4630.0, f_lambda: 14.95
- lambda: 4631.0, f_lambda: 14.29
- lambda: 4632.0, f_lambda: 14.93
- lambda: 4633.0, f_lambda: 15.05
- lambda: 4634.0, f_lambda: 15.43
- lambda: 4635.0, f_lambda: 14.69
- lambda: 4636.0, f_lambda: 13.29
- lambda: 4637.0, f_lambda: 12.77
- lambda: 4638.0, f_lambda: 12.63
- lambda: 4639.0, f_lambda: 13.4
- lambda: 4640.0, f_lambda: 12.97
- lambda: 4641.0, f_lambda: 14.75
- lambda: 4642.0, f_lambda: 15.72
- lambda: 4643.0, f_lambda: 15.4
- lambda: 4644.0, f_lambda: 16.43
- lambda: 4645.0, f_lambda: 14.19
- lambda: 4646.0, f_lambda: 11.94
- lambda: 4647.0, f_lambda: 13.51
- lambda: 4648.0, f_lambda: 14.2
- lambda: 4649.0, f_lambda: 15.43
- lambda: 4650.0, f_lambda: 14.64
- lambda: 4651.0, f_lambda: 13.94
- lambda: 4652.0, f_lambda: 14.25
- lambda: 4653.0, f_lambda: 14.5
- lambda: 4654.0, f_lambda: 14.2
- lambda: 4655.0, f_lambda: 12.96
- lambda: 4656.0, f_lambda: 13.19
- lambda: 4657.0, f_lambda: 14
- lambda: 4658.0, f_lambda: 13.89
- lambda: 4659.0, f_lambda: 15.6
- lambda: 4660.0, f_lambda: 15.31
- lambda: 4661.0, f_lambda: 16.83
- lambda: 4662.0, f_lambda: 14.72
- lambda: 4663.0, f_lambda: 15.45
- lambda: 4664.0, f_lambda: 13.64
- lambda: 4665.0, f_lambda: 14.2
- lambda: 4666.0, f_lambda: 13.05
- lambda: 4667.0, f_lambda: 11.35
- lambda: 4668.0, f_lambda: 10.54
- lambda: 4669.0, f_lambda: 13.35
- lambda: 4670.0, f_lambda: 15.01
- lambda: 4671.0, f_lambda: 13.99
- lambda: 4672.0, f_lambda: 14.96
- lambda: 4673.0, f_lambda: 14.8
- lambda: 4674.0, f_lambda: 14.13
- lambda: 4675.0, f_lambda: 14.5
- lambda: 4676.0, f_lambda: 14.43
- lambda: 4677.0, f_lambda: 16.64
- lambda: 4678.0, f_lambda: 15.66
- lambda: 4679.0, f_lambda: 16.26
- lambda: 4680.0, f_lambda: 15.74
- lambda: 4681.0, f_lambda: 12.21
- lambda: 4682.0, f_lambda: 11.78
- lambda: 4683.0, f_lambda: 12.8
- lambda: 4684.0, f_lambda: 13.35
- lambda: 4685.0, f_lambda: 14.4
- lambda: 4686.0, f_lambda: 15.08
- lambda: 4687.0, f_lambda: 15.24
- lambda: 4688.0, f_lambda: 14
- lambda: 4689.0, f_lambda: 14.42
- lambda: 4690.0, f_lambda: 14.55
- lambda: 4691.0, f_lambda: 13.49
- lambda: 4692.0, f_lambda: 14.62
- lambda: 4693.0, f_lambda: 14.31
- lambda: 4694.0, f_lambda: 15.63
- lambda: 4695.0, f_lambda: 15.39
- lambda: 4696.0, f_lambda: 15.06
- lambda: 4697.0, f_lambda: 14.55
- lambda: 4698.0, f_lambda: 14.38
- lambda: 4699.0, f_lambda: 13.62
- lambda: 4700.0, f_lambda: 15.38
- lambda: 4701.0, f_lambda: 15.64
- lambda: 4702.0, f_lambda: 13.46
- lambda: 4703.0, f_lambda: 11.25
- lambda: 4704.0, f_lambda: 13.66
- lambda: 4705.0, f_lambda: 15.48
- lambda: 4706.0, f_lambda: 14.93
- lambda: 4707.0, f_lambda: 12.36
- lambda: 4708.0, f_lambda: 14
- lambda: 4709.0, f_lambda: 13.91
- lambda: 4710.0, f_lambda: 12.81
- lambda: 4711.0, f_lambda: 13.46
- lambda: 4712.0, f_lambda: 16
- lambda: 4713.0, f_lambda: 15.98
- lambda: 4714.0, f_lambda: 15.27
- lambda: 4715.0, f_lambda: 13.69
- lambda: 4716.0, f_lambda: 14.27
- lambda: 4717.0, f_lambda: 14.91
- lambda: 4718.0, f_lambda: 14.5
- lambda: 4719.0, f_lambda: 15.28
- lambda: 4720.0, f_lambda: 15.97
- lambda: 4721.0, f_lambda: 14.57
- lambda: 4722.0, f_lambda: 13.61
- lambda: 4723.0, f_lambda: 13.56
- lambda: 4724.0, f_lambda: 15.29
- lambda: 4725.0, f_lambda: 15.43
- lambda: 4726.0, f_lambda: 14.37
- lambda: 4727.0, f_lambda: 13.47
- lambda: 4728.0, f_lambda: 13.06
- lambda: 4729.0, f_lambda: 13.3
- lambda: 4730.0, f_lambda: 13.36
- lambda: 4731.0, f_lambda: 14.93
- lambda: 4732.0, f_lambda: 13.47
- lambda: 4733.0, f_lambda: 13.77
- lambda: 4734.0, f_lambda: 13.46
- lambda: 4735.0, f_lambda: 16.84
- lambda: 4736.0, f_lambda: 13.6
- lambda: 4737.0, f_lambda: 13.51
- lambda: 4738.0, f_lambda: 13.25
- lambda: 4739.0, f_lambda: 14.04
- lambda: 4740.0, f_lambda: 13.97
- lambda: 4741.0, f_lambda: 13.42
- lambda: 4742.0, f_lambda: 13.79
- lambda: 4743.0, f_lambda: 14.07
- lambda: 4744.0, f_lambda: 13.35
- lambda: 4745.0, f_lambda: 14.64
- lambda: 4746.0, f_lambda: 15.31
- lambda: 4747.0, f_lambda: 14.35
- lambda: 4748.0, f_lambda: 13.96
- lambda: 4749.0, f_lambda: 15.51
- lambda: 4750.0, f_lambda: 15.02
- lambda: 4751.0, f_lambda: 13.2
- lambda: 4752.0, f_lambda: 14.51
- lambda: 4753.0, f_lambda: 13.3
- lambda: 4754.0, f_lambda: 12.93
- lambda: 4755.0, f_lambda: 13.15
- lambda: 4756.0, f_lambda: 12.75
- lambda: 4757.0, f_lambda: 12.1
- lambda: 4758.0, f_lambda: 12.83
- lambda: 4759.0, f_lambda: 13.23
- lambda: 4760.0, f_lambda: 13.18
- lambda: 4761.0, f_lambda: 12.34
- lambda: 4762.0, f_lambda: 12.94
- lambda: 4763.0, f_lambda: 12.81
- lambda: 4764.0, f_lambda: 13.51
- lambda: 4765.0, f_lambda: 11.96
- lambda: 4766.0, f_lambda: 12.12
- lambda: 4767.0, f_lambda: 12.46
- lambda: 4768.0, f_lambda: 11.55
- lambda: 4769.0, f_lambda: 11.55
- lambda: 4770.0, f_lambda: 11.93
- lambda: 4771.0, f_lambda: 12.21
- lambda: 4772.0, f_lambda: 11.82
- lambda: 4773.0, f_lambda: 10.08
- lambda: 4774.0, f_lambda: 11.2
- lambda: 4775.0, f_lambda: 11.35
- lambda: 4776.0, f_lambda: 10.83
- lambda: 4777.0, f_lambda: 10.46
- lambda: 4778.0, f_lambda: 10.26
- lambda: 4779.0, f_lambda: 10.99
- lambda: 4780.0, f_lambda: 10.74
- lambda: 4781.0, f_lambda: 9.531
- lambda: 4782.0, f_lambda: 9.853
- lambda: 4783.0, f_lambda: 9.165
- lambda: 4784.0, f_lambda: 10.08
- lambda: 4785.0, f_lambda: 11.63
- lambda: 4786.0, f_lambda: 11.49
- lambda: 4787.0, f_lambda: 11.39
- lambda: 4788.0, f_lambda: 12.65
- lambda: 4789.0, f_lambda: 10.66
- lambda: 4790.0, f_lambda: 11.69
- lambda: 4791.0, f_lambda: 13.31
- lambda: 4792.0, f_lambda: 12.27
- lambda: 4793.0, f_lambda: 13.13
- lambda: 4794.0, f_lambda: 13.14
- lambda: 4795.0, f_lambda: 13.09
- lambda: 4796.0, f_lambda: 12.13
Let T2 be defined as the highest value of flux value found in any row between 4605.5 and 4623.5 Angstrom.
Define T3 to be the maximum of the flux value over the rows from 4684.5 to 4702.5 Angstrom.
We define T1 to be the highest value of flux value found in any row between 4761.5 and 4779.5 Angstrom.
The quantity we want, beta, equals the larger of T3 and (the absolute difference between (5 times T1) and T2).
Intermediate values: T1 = 13.51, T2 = 16.75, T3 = 15.64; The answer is 51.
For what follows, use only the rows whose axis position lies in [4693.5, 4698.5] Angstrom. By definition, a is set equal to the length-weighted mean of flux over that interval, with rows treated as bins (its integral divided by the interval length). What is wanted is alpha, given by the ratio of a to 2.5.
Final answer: 6.0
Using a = 15.0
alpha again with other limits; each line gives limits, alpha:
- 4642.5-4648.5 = 5.7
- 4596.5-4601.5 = 5.7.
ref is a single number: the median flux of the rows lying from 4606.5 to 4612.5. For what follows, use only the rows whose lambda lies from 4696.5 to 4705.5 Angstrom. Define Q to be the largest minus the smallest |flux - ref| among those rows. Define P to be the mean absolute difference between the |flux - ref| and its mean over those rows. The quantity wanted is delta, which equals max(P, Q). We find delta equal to 3.7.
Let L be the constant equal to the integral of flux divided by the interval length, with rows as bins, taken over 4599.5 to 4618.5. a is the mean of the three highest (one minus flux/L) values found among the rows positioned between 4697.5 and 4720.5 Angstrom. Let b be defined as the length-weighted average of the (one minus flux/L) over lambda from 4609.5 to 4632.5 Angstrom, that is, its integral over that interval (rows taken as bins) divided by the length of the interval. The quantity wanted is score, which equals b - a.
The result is -0.20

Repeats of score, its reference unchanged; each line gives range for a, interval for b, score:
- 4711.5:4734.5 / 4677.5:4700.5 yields -0.08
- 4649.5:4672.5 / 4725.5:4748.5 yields -0.16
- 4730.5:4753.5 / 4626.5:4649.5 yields -0.08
